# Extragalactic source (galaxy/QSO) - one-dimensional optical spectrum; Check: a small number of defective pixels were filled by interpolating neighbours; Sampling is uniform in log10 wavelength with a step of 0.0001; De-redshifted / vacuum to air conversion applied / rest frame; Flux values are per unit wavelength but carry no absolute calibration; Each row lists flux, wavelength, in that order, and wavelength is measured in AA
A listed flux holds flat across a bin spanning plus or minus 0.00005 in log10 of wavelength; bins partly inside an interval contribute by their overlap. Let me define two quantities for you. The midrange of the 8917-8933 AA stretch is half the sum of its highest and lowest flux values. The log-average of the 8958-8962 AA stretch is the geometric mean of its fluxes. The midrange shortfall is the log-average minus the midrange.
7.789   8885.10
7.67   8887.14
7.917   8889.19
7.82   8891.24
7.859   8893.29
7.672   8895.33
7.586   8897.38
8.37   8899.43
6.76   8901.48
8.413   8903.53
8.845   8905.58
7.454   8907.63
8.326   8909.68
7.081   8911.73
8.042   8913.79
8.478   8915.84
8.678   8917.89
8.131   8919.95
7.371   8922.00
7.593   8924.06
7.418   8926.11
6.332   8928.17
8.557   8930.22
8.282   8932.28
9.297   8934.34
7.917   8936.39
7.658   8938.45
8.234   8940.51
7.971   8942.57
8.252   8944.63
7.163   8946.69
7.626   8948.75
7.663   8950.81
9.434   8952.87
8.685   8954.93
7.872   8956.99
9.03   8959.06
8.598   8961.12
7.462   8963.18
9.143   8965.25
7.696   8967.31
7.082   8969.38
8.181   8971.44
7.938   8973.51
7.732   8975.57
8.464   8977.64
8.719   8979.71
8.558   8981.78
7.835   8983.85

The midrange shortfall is 1.31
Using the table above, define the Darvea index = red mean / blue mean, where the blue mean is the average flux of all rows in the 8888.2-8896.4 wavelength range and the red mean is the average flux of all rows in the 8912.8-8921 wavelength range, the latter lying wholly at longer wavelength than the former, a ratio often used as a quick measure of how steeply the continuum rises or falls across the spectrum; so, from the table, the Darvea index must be 1.066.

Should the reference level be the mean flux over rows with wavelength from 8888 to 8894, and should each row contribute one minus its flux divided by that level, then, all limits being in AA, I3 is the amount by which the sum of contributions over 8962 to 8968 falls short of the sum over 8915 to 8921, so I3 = -0.13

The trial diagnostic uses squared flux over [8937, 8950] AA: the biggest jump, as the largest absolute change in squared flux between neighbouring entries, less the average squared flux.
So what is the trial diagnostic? -44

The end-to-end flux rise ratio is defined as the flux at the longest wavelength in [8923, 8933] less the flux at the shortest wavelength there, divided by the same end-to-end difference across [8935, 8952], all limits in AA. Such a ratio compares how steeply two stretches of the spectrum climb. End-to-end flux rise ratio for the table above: -2.71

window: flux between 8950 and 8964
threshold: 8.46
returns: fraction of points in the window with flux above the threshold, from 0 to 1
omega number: 0.57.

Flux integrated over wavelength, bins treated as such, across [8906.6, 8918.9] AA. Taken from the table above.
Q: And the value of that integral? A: 99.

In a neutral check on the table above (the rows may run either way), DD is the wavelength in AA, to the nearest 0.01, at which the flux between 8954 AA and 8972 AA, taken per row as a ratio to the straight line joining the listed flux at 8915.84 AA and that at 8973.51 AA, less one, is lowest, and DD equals 8969.38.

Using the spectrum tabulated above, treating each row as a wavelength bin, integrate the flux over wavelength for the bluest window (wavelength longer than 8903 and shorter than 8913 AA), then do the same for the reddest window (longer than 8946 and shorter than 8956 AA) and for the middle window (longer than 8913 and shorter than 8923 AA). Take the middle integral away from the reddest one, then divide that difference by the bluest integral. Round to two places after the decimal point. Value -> 0.00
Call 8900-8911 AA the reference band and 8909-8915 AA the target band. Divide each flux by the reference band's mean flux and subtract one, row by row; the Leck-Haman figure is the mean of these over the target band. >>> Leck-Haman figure -0.02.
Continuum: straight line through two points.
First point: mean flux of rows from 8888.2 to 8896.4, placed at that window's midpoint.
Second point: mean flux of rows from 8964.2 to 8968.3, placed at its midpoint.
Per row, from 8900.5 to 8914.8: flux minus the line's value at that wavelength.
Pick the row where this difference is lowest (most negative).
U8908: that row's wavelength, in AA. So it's 8901.48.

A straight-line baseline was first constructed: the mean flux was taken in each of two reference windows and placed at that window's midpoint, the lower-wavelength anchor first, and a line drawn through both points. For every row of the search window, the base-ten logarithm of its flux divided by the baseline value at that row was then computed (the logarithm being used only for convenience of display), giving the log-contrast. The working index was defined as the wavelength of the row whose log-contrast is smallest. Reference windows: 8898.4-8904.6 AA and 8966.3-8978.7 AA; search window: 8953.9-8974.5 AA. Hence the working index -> 8969.38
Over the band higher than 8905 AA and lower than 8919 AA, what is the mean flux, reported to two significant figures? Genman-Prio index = 8.1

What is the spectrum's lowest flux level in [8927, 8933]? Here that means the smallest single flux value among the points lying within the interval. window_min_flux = 6.332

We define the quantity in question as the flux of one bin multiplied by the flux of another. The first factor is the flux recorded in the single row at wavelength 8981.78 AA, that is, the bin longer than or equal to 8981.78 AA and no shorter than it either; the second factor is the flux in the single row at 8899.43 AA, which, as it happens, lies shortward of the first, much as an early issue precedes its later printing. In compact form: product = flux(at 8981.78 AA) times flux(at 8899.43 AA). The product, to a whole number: 72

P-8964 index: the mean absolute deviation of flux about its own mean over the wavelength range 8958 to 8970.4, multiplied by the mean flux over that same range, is 6.2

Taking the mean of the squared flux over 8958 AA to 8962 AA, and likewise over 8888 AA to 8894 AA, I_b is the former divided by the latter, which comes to 1.26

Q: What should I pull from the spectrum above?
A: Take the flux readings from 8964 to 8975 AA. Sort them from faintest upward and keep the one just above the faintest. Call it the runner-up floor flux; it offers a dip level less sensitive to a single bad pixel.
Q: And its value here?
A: 7.696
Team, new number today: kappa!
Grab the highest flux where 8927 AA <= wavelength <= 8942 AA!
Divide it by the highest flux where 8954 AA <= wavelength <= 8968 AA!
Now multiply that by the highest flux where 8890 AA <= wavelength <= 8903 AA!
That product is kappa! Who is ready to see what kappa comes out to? 8.5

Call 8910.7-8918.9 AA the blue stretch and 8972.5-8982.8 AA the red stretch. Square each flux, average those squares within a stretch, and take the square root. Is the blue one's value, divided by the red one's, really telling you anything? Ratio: 0.98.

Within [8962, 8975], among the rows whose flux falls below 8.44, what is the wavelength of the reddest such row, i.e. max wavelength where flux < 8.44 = 8973.51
